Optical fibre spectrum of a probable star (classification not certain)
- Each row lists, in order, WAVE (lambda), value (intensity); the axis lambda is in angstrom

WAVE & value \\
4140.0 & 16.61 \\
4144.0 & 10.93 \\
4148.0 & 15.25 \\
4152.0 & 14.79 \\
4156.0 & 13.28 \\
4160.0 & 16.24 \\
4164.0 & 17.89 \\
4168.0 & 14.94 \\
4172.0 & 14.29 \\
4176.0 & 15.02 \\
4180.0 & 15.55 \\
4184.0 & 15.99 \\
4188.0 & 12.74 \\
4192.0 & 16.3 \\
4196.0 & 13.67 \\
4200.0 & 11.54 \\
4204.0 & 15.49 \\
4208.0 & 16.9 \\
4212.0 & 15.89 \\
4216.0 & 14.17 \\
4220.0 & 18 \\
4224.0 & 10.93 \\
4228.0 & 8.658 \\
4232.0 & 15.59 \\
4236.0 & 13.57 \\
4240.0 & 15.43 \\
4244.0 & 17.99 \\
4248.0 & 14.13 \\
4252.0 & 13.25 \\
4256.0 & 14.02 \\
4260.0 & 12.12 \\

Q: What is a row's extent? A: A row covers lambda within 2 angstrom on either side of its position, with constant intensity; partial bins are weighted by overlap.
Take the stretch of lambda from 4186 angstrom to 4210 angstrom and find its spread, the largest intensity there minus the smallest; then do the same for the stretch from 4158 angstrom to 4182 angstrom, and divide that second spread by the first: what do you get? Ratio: 0.67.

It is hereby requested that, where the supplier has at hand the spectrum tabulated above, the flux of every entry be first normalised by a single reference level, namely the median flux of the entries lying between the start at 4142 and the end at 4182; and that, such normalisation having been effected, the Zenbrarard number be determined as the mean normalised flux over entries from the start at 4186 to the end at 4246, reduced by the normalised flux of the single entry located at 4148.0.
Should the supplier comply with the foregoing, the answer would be -0.05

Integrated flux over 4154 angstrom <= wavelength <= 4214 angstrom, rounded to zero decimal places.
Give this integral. 903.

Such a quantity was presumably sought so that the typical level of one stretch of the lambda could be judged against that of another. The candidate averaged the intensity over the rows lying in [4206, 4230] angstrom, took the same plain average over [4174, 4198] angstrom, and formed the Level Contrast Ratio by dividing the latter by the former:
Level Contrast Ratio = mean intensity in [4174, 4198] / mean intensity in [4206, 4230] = 1.06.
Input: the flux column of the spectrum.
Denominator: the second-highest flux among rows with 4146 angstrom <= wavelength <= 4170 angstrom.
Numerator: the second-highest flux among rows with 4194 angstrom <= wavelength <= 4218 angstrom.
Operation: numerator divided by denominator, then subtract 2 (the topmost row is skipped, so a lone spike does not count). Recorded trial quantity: -1.02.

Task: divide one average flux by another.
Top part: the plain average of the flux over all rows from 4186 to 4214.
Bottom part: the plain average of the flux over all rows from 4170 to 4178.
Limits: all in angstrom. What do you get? 1.00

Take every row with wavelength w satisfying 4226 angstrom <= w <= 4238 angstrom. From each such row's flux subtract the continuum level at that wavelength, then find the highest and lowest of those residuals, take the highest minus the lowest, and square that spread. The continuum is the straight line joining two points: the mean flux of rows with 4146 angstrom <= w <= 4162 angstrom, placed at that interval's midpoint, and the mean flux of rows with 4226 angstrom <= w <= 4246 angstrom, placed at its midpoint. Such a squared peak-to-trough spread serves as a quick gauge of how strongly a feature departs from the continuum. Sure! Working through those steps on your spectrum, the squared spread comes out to 48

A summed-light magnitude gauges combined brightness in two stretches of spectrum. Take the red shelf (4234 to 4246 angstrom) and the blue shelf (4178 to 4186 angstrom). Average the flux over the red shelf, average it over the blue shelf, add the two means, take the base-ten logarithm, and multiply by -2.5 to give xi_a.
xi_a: -3.74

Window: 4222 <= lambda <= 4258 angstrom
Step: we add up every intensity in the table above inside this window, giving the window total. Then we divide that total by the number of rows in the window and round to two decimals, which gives 13.73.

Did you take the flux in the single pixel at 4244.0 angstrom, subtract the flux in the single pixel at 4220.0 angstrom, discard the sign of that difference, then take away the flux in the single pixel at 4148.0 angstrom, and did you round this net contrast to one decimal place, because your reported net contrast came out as -15.2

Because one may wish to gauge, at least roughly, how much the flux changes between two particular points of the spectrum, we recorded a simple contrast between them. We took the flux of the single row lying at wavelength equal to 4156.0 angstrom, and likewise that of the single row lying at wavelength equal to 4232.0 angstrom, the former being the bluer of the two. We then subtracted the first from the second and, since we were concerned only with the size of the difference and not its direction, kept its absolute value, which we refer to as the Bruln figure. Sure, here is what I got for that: 2.3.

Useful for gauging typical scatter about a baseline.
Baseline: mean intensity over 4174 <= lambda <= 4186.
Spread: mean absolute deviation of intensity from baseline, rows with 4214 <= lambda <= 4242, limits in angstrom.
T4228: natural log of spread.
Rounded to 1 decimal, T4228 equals 0.9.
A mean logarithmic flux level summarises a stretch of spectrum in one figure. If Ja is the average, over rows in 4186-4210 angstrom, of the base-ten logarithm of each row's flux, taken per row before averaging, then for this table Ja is 1.156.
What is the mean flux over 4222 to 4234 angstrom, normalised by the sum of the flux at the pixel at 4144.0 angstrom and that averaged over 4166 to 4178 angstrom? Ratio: 0.457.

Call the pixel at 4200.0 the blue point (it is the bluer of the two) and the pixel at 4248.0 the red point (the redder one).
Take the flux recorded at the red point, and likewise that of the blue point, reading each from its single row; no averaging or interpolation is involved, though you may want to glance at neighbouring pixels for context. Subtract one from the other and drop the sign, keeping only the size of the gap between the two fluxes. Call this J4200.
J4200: 2.6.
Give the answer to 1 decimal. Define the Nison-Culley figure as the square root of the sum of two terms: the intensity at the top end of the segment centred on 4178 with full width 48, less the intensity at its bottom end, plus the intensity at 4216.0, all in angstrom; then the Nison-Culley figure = 3.5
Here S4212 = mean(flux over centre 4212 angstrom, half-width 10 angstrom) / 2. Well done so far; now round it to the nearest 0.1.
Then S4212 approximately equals 8.0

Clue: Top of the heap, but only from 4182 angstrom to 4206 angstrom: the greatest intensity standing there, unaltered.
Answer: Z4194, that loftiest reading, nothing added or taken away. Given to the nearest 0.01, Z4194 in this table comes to 16.30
